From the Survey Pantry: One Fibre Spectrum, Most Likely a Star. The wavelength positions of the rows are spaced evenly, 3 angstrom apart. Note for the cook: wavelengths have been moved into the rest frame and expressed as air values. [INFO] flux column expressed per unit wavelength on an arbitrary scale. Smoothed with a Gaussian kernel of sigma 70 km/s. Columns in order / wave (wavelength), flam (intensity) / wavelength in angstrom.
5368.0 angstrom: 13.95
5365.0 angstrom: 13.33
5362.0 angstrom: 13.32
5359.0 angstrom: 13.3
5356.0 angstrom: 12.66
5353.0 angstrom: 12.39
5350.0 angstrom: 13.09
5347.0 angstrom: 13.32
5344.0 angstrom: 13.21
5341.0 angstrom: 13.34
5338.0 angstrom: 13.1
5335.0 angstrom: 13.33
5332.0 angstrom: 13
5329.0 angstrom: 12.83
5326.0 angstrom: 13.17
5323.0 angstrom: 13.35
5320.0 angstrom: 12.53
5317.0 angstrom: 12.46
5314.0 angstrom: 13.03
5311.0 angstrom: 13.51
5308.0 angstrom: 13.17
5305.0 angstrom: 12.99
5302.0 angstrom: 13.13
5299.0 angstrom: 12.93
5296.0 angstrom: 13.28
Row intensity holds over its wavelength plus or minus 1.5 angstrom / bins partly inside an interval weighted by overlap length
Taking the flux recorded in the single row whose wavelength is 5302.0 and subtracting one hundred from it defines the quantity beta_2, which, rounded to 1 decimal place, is -86.9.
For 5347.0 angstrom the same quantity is -86.7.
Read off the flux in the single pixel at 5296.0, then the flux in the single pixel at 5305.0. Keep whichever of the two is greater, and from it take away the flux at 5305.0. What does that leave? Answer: 0.29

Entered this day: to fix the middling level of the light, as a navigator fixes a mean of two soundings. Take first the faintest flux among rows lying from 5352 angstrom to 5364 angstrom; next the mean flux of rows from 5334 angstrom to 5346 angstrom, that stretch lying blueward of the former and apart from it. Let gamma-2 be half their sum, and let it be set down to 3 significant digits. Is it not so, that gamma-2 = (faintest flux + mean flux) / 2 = 12.8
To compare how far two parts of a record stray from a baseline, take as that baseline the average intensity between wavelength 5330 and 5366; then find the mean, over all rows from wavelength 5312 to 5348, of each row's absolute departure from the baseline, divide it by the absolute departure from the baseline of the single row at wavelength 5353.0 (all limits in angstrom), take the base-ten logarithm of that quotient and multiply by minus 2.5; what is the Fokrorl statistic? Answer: 1.2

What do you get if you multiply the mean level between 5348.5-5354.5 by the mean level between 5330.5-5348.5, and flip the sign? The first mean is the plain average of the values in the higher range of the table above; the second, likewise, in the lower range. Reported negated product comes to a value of -168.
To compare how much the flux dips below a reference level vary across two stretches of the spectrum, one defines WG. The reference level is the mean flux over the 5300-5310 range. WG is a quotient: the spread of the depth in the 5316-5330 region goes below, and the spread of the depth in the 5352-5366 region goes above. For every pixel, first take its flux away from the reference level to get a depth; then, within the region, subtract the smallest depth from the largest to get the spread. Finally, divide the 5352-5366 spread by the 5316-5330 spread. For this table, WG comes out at 1.1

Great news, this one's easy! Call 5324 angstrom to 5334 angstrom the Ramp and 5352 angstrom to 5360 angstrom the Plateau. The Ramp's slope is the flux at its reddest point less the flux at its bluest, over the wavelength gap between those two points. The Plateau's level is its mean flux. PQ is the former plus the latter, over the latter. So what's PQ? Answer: 0.998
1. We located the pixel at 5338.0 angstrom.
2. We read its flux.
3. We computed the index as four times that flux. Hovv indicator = 52.4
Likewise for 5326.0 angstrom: 52.7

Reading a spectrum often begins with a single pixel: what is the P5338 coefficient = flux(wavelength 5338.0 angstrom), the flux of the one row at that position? 13.1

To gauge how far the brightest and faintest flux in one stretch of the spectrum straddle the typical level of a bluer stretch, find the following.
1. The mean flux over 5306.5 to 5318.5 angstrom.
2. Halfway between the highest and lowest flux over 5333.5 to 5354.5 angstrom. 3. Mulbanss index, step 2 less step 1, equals -0.18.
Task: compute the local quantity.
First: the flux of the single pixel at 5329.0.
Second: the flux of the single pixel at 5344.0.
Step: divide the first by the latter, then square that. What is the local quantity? 0.94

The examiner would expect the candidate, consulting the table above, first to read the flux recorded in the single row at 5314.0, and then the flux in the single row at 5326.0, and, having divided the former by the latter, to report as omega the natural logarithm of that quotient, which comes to -0.011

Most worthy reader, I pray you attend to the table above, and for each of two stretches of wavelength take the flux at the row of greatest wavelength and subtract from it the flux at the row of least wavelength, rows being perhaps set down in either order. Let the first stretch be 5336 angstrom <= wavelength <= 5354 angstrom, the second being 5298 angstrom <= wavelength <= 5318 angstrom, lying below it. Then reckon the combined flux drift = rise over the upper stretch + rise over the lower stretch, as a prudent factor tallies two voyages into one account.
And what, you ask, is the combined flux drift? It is -1.2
